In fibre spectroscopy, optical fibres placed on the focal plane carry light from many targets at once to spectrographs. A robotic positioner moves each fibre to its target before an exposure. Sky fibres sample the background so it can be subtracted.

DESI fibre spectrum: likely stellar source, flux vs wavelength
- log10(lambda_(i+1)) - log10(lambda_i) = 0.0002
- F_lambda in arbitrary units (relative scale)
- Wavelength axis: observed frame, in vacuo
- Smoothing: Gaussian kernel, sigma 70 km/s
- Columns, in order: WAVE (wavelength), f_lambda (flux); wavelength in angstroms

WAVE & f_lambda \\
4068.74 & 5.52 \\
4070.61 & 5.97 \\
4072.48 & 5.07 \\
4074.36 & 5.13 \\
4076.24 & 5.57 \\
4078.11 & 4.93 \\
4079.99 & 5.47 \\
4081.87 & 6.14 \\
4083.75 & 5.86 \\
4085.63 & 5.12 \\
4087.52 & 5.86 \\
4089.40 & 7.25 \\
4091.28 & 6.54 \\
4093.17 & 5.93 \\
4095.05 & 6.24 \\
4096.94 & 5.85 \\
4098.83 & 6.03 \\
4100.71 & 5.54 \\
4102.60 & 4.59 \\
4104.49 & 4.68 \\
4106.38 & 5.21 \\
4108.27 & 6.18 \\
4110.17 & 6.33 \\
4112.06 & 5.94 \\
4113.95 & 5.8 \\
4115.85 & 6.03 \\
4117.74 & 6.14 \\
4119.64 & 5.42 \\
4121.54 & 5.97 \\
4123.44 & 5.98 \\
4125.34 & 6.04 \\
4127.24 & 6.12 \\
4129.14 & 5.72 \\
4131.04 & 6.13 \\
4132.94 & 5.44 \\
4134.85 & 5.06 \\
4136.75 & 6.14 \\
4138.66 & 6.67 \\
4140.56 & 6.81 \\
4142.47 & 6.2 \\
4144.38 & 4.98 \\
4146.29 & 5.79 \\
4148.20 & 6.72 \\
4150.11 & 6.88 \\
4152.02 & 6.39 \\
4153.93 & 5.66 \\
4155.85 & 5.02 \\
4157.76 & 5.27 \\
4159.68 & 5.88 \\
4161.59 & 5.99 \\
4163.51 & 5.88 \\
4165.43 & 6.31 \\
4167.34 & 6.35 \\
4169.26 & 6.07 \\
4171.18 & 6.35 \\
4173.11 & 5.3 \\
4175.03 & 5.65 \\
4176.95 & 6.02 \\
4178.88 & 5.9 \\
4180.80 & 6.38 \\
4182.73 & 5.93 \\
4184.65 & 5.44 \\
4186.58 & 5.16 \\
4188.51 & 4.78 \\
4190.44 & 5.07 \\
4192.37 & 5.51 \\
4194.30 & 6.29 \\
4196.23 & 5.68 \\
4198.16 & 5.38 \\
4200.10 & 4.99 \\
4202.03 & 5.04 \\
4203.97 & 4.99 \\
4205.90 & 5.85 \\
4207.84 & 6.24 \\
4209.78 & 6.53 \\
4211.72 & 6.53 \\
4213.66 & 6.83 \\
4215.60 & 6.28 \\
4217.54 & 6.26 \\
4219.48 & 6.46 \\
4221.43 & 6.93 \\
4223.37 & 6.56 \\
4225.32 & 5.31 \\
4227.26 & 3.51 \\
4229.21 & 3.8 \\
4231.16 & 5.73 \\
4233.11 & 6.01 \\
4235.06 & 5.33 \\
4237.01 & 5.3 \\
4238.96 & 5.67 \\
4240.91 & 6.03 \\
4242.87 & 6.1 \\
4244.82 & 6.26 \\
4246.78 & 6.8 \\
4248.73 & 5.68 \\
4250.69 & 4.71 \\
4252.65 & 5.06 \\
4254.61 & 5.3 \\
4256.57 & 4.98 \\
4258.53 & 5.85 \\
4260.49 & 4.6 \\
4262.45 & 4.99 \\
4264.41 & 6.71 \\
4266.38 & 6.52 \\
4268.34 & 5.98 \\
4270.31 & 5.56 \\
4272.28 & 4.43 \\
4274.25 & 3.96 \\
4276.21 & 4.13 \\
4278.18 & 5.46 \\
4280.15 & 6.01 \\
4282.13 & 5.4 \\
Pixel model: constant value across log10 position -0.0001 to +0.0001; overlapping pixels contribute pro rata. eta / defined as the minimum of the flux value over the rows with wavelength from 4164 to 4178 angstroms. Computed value 5.3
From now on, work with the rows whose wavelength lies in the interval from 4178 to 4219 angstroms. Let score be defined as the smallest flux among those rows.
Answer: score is 4.78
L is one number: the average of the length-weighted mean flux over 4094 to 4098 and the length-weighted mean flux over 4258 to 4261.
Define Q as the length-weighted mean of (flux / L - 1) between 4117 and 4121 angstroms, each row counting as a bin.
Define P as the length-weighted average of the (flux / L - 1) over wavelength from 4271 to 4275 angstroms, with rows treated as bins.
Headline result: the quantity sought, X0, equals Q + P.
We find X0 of -0.21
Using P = -0.235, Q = 0.026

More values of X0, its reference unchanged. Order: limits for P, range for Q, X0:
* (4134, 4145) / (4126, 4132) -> 0.13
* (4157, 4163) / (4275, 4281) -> -0.07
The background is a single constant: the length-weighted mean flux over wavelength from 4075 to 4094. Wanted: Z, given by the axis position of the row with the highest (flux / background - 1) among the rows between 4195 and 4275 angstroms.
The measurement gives 4221.43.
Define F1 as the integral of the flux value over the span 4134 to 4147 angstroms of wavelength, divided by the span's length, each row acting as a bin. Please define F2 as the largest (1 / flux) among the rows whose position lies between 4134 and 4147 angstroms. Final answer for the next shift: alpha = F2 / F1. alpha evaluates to 0.034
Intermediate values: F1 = 6.0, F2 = 0.201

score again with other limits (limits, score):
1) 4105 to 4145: 4.98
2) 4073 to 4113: 4.59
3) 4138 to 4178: 4.98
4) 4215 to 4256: 3.51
